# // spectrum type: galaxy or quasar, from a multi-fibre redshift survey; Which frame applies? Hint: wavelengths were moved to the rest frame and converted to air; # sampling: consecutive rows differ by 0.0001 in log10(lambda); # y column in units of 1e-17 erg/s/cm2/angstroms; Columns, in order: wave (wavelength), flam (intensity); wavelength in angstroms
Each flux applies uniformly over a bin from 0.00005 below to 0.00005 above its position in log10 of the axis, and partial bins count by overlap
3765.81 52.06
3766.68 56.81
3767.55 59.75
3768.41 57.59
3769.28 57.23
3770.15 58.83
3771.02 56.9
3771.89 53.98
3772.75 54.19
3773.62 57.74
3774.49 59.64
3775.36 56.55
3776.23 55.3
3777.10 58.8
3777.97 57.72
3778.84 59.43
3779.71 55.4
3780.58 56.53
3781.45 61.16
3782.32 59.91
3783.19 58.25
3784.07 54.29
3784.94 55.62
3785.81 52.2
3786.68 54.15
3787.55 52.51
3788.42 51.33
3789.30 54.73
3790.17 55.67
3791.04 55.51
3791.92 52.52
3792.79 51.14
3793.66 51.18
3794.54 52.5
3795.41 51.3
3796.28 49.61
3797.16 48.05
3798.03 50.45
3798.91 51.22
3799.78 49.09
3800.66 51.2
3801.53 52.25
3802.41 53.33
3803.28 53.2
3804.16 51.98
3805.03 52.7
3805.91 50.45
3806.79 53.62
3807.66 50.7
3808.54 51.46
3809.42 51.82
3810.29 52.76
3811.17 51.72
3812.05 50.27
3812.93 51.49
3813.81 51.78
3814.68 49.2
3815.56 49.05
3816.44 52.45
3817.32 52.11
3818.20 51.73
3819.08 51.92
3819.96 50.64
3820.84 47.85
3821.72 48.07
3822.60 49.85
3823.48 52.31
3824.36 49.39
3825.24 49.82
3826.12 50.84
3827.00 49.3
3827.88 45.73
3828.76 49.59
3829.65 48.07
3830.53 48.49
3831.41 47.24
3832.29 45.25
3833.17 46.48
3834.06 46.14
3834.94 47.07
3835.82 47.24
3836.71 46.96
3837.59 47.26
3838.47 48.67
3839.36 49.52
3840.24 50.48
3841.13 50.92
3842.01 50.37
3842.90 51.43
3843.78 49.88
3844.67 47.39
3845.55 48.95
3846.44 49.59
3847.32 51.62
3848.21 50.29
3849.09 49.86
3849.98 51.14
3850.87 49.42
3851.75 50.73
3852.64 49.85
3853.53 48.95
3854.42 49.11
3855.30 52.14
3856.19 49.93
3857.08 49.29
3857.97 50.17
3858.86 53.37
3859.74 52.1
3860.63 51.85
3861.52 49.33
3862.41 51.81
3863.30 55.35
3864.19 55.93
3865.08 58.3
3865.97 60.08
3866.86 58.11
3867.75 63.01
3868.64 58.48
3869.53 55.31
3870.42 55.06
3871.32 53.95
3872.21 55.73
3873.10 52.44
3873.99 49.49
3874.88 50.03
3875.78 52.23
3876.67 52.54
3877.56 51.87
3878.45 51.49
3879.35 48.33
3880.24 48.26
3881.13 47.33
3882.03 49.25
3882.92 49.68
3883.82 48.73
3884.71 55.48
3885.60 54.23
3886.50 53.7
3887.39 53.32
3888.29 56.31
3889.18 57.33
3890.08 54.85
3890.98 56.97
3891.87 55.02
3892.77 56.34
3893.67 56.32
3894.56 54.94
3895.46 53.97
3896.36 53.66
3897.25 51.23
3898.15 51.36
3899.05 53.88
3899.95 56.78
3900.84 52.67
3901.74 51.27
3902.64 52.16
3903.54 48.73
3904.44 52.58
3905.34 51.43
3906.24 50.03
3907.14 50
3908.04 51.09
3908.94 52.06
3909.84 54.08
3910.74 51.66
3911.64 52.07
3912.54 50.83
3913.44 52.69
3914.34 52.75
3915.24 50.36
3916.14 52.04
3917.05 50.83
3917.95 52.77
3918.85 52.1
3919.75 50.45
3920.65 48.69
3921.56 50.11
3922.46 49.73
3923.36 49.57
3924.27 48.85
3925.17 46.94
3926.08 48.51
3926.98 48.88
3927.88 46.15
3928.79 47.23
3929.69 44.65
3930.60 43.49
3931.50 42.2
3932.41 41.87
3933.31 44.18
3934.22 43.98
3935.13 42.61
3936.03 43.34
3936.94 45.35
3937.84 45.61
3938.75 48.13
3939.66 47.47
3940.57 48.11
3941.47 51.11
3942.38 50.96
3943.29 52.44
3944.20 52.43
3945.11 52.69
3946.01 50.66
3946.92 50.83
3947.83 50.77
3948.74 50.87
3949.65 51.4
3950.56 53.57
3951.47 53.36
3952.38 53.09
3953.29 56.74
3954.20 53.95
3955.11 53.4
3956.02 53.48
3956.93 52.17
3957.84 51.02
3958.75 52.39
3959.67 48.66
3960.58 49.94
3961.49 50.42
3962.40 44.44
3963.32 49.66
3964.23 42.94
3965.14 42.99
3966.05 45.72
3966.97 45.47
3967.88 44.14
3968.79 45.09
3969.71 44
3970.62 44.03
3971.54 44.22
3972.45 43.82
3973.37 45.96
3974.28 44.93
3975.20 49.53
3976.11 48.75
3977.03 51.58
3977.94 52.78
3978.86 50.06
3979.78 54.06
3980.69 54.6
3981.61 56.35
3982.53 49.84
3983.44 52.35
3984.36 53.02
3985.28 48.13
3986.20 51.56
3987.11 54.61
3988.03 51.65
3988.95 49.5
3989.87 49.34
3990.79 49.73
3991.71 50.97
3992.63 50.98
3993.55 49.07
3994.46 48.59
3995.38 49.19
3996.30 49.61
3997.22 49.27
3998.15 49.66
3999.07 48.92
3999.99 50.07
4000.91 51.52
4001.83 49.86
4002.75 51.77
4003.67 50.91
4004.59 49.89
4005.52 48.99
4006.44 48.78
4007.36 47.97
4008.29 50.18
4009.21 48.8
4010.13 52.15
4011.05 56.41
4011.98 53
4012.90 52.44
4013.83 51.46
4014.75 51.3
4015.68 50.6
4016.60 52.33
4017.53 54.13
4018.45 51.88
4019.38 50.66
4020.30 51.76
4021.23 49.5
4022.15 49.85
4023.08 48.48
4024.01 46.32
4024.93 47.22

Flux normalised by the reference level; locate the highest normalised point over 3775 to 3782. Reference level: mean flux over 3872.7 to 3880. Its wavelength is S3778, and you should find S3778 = 3781.45 angstroms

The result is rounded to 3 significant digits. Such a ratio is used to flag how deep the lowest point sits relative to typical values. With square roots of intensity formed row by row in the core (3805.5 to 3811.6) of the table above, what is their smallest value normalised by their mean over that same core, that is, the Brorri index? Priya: 0.987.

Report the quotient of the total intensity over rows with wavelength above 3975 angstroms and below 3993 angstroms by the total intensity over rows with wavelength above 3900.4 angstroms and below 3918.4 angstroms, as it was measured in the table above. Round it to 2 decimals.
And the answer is 1.00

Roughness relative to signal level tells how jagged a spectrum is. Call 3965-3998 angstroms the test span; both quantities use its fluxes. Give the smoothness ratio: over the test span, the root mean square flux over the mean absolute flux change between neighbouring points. 28.5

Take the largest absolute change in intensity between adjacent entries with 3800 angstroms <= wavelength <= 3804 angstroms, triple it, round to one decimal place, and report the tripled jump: 3.2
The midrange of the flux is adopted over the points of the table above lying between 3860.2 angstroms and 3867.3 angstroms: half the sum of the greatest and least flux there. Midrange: 54.7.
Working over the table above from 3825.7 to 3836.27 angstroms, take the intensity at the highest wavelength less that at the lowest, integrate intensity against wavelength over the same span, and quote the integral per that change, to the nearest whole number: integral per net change -140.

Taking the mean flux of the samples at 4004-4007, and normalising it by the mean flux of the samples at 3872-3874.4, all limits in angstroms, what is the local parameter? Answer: 0.94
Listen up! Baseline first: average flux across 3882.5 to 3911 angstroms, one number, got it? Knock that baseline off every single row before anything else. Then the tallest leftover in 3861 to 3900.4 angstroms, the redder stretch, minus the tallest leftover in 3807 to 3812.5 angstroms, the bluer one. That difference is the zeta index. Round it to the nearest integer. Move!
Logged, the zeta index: 10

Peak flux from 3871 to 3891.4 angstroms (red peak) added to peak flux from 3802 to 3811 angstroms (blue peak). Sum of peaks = 111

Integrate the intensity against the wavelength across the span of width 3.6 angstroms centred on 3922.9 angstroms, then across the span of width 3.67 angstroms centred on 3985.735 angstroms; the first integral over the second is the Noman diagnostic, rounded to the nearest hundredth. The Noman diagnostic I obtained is 0.94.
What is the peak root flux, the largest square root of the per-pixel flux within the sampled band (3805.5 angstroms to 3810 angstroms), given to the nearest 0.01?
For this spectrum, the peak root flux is 7.32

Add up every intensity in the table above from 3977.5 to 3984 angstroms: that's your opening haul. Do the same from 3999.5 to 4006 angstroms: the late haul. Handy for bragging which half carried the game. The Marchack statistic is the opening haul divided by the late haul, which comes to 1.0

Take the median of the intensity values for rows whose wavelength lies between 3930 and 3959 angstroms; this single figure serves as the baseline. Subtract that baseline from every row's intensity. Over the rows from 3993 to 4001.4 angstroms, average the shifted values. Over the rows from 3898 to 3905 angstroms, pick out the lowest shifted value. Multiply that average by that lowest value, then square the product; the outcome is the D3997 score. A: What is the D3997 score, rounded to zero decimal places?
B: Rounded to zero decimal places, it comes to 9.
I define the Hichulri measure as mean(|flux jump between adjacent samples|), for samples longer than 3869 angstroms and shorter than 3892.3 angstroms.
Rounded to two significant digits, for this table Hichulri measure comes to 1.6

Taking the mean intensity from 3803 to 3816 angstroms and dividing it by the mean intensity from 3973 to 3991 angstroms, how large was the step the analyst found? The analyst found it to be 1.01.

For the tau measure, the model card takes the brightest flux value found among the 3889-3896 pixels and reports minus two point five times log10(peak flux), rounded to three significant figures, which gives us -4.40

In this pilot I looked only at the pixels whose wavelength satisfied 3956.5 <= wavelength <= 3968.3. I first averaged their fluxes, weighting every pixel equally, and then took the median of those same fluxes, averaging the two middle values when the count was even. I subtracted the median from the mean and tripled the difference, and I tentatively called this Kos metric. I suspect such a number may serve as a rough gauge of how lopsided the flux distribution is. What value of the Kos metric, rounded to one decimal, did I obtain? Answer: -2.9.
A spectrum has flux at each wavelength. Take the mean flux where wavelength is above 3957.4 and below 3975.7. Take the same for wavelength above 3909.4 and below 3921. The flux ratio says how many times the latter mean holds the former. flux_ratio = 1.11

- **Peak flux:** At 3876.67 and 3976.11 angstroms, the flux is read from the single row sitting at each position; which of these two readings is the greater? 52.5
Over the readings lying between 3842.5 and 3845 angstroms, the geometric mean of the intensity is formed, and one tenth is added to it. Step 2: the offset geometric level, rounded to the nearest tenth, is 49.6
